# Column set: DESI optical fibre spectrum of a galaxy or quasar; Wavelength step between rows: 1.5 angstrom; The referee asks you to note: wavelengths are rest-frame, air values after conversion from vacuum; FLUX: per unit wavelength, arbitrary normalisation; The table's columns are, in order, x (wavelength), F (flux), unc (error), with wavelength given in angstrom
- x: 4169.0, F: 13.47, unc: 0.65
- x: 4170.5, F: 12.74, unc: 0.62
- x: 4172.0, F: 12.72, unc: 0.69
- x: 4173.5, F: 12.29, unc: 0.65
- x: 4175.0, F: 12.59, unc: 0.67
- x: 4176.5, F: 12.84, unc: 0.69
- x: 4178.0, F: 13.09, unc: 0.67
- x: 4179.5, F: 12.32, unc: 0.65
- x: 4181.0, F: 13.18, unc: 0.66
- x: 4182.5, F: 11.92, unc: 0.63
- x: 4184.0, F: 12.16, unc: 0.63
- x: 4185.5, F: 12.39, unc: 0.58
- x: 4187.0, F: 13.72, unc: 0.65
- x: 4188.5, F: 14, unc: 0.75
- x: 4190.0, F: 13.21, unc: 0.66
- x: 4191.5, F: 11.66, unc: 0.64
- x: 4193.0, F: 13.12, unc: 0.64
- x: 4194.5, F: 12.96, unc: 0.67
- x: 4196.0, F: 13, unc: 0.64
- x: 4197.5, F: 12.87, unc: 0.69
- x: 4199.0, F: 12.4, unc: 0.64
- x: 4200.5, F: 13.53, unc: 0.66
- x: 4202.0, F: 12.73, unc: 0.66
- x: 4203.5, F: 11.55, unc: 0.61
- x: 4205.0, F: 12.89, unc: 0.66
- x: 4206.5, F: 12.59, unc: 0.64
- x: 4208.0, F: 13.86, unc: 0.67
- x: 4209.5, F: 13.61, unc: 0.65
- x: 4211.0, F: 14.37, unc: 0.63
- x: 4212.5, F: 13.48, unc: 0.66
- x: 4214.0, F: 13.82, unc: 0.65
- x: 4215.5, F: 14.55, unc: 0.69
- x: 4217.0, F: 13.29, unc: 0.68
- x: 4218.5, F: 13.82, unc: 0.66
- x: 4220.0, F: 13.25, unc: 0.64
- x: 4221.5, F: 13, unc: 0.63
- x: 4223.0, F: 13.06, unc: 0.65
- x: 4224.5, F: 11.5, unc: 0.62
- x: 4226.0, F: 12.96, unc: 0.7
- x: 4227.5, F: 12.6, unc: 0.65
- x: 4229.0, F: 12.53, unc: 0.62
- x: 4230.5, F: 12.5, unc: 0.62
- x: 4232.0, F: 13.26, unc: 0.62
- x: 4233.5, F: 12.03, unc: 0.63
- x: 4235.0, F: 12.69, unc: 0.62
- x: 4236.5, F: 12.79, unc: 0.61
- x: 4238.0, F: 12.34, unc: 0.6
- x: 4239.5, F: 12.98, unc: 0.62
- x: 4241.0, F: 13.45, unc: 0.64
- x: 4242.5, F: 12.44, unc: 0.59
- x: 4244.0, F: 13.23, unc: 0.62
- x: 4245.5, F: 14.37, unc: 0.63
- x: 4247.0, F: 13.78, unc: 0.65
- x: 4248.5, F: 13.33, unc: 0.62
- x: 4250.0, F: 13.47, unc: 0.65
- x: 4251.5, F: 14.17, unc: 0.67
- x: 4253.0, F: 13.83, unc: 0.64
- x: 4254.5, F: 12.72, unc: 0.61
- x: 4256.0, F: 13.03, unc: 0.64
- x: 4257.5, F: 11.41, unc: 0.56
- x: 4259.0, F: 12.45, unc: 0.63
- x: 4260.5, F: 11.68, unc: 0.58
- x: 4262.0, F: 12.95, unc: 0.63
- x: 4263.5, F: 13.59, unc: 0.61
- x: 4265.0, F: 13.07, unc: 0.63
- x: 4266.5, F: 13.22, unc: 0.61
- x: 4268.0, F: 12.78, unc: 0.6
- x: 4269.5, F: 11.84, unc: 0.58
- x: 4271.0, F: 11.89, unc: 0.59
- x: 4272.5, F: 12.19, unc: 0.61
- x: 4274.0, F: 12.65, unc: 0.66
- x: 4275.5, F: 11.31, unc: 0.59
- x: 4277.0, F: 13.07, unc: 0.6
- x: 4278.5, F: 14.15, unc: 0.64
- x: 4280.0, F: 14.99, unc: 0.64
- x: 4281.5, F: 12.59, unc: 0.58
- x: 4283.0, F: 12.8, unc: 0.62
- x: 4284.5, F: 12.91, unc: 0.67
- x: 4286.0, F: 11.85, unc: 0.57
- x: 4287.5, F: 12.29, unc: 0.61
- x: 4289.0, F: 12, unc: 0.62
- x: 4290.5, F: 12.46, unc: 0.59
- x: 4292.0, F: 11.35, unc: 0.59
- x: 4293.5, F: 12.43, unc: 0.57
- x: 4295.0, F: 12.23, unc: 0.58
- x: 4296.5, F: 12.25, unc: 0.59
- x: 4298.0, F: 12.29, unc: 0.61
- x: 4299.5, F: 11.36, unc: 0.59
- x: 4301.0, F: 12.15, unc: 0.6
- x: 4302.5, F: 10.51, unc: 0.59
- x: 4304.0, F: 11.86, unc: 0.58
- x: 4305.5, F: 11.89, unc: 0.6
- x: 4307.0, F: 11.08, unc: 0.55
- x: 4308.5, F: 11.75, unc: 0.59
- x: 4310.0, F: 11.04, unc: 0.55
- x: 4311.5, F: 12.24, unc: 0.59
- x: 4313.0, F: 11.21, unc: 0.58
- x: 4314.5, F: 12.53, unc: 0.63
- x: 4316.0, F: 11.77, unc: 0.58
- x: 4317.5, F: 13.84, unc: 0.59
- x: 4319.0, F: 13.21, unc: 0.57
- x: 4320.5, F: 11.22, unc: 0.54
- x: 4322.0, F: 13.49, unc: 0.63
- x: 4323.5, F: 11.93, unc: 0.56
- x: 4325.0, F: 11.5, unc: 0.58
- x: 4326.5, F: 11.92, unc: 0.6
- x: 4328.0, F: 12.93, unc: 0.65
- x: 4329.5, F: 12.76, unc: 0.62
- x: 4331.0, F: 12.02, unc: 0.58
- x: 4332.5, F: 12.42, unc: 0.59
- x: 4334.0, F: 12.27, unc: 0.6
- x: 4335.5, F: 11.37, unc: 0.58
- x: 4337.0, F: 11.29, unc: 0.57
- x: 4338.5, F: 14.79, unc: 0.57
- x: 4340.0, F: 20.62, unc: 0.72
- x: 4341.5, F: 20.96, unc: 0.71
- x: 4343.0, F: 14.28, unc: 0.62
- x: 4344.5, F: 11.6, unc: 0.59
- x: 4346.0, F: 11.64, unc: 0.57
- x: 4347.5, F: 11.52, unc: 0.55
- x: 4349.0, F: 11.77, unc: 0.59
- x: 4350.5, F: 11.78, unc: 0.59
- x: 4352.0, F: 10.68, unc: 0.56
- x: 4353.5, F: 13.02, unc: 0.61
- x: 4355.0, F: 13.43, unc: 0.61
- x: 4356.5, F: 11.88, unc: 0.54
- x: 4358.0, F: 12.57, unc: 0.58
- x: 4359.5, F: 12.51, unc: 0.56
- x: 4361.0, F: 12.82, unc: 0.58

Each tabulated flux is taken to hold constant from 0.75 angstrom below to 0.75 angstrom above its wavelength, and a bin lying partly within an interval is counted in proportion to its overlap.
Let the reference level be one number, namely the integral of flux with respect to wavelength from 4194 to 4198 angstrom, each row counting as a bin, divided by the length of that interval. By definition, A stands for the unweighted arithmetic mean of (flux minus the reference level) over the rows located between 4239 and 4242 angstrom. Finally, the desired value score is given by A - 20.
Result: -19.7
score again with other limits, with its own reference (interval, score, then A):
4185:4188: -19.9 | 0.11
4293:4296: -20.6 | -0.62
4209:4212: -19.0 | 1.04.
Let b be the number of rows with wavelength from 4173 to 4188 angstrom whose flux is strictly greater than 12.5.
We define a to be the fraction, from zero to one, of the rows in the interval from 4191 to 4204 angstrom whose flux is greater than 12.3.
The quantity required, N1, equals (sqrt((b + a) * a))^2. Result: 4.5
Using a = 0.78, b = 5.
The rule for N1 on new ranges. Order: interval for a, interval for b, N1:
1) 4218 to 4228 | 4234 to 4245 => 5.0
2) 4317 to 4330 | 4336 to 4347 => 2.5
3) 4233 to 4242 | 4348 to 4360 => 4.0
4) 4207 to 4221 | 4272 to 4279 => 4.0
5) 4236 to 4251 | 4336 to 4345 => 5.0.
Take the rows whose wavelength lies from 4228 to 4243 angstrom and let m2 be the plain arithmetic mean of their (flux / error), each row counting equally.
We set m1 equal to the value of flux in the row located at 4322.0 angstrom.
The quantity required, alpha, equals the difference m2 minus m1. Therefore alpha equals 7.1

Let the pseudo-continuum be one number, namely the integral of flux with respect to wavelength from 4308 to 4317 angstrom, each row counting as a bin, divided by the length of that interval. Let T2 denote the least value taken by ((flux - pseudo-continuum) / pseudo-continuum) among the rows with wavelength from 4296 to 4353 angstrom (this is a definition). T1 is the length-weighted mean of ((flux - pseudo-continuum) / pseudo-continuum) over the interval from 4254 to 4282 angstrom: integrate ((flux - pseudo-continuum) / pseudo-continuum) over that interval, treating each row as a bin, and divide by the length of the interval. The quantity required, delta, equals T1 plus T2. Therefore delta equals -0.03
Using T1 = 0.08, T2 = -0.11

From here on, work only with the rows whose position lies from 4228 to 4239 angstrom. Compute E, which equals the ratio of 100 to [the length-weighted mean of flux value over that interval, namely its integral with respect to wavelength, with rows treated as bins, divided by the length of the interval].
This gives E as 7.94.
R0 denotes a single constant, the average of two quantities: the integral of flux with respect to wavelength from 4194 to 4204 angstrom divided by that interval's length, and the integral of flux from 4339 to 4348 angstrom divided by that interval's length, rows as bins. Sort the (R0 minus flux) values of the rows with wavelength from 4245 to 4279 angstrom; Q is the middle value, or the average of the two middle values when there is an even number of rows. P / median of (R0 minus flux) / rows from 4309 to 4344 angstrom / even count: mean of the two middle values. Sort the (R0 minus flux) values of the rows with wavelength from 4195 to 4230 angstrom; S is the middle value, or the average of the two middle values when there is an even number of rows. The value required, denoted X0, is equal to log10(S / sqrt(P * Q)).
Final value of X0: -0.12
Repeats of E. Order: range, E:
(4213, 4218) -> 7.21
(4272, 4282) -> 7.68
